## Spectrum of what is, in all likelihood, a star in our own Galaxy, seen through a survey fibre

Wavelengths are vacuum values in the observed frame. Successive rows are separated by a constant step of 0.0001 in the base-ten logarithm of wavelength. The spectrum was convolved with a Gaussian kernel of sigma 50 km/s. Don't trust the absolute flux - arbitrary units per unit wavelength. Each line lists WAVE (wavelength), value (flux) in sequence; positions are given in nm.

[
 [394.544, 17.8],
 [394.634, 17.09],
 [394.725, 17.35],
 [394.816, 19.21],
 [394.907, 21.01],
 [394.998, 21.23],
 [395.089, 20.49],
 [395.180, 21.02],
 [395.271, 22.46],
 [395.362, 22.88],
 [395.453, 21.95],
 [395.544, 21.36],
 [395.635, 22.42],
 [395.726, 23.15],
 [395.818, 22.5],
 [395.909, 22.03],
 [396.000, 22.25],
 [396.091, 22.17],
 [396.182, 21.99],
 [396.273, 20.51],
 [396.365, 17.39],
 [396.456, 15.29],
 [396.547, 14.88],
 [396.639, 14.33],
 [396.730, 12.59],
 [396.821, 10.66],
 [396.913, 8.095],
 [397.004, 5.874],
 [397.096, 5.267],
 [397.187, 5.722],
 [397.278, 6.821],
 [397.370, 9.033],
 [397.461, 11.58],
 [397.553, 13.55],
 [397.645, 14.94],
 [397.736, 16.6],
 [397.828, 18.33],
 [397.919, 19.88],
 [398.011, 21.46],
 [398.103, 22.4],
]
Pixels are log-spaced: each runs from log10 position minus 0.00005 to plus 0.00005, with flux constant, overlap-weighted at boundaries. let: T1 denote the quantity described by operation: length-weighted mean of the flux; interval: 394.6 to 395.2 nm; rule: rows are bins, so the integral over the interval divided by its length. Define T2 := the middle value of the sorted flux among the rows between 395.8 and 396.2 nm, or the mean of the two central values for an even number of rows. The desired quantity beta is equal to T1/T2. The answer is 0.9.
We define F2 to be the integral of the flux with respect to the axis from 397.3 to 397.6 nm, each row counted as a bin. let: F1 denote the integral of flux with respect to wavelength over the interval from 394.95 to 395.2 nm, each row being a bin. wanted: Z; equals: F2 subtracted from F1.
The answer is 2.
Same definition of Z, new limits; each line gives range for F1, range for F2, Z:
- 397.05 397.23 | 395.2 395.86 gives -14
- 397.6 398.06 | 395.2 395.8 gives -5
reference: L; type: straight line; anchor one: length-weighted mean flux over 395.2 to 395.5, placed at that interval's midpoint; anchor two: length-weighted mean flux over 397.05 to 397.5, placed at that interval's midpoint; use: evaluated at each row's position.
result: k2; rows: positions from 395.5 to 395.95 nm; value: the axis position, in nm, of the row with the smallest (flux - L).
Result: 395.544 nm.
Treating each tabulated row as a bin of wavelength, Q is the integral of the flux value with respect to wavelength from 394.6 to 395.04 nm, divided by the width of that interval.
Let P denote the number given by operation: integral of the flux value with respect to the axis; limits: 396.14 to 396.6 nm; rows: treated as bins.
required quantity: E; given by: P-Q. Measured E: -11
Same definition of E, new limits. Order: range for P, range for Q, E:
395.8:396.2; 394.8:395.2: -12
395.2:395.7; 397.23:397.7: 0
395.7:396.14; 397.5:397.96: -7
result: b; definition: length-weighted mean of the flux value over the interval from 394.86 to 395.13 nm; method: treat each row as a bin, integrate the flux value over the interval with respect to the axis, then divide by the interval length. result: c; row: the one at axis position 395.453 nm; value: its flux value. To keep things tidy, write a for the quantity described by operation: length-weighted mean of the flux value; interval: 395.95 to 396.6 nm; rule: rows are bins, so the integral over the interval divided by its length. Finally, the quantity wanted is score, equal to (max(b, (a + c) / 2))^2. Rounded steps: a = 19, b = 21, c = 21.95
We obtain 437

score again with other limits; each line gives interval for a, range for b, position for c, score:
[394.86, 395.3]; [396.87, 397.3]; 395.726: 491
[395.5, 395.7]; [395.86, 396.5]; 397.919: 439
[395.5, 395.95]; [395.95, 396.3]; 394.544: 477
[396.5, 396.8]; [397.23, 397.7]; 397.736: 229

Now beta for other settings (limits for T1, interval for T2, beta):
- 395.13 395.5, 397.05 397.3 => 3.9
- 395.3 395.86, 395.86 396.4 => 1.0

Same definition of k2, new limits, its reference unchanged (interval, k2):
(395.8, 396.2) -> 395.818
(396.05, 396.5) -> 396.456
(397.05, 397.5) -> 397.096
